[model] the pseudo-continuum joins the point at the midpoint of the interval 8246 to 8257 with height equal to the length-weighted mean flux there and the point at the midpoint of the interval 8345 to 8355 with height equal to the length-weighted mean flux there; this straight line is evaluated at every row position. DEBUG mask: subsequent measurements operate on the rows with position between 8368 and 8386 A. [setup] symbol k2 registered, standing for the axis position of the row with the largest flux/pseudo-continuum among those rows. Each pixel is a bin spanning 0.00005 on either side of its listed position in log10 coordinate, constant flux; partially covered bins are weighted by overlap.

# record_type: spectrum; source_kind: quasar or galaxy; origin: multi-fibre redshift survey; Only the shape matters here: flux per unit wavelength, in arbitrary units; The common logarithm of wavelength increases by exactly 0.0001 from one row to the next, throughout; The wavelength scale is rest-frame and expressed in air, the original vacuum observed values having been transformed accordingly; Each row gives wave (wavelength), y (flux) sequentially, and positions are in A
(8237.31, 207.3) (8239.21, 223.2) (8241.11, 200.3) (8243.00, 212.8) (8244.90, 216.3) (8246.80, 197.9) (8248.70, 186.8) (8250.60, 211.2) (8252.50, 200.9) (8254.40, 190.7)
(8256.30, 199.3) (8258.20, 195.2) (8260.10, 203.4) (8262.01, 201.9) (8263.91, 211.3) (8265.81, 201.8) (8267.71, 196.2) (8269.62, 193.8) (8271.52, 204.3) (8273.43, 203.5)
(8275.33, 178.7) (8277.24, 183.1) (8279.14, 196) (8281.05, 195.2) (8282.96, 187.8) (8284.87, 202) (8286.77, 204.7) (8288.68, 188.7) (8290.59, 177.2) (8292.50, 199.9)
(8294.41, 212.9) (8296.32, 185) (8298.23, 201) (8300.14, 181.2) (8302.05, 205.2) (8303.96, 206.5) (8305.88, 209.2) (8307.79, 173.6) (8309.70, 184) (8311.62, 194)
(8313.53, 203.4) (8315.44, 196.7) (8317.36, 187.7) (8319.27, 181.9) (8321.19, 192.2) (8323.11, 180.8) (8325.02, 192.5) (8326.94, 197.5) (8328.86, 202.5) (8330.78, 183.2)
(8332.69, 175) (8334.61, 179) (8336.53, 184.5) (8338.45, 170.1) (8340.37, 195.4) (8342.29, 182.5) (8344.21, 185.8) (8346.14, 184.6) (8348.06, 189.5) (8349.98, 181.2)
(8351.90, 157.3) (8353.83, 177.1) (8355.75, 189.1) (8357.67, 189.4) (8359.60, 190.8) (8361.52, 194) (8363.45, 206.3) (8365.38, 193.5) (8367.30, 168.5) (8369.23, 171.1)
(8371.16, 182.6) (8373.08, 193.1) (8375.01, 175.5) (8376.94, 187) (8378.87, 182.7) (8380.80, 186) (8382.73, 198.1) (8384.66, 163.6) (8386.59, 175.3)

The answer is 8382.73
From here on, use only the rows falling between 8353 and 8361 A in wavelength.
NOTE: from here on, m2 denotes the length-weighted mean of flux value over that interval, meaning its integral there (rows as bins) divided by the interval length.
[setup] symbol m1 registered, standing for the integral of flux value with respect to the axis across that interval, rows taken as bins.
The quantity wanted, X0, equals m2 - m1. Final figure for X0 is -1311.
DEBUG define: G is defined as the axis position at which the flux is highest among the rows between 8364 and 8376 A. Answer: 8365.38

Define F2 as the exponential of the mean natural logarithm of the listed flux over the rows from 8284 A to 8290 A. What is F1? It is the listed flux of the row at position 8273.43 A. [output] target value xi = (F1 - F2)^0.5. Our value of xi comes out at 2.3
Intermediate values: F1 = 203.5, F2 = 198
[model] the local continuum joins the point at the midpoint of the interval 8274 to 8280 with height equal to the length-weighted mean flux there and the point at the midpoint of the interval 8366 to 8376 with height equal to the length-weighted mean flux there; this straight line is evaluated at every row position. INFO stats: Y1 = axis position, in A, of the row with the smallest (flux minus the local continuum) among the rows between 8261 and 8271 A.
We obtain 8269.62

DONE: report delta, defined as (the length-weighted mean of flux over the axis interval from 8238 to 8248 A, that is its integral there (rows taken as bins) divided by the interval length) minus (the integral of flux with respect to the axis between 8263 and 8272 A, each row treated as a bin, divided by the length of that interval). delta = 8.0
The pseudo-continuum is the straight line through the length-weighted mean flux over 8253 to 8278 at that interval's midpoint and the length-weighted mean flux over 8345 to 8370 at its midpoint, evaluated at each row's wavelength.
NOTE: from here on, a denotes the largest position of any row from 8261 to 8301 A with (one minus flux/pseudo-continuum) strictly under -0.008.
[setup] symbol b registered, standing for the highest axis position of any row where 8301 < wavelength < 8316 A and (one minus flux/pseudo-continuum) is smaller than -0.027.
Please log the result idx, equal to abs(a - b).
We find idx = 17.2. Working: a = 8298.23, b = 8315.44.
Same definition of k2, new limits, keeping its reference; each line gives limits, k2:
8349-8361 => 8359.60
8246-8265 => 8263.91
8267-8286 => 8284.87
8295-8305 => 8303.96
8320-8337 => 8328.86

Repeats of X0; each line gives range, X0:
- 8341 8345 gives -555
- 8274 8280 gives -936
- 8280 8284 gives -574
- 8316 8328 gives -2079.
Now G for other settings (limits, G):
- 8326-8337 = 8328.86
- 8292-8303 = 8294.41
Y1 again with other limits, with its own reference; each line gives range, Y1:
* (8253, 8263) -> 8254.40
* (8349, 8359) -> 8351.90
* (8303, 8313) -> 8307.79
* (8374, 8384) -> 8375.01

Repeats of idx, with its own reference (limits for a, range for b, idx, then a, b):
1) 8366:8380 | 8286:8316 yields 63.4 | 8378.87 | 8315.44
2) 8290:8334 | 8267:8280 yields 55.4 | 8328.86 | 8273.43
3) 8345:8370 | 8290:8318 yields 49.9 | 8365.38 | 8315.44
